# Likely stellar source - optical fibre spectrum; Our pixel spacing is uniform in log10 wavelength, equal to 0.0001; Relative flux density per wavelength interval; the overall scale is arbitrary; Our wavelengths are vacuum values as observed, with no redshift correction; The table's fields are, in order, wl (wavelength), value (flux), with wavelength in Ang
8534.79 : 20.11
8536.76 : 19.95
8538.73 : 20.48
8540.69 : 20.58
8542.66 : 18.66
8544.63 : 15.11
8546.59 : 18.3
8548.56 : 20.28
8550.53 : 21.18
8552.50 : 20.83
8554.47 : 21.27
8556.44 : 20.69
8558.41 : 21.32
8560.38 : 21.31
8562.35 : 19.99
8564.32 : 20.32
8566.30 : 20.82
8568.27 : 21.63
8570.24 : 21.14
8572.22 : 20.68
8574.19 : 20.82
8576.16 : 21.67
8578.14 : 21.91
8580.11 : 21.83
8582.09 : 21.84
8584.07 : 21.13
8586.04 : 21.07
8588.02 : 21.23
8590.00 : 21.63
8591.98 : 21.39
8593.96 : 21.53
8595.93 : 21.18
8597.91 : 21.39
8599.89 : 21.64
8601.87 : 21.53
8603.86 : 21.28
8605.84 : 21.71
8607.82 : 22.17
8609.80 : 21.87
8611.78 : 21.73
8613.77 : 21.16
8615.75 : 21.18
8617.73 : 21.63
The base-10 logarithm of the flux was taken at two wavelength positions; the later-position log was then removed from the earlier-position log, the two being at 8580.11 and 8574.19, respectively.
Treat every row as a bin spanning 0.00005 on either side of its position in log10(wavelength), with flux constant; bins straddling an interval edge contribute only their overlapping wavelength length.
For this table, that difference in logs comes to -0.021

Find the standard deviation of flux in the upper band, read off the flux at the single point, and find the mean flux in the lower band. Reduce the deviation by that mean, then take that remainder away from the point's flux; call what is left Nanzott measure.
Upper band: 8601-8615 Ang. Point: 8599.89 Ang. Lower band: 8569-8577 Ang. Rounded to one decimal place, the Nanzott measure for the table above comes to 42.4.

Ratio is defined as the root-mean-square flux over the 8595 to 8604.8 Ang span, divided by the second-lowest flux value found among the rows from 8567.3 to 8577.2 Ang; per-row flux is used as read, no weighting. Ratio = 1.028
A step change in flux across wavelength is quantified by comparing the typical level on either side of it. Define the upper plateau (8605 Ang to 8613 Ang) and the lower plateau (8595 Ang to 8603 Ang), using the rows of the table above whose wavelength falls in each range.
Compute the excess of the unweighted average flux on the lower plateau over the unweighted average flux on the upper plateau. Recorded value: -0.4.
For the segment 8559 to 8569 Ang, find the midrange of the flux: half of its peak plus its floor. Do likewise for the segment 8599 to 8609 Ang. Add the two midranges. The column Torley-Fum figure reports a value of 42.5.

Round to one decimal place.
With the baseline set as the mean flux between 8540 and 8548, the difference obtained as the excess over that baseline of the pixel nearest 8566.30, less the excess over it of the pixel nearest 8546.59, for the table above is 2.5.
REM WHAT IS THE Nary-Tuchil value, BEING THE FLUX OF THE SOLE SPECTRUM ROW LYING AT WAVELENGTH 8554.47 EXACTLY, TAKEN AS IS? 21.27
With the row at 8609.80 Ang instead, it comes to 21.87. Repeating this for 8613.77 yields 21.16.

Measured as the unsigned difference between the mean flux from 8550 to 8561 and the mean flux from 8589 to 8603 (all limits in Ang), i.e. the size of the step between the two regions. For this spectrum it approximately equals 0.4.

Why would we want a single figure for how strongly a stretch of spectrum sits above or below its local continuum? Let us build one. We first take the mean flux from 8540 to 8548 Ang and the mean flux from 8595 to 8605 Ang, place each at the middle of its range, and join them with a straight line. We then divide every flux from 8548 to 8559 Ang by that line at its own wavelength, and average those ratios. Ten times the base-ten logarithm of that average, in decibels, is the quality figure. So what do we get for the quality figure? 0.48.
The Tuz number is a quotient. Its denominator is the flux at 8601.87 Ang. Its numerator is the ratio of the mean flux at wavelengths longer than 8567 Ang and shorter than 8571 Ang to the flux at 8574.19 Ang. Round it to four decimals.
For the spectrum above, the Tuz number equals 0.0477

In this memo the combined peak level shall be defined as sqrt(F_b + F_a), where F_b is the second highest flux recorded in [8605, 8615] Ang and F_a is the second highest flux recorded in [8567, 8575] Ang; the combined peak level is 6.558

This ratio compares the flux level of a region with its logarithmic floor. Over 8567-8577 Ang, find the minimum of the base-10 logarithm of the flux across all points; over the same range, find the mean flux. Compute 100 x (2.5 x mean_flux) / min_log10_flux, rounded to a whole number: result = 4026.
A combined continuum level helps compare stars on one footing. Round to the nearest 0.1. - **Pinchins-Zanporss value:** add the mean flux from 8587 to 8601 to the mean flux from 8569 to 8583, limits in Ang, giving 42.8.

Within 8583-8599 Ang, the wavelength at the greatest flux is 8590.00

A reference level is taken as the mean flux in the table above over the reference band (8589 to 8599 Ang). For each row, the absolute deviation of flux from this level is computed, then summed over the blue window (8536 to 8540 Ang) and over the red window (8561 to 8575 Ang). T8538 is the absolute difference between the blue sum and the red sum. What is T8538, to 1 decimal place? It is 2.6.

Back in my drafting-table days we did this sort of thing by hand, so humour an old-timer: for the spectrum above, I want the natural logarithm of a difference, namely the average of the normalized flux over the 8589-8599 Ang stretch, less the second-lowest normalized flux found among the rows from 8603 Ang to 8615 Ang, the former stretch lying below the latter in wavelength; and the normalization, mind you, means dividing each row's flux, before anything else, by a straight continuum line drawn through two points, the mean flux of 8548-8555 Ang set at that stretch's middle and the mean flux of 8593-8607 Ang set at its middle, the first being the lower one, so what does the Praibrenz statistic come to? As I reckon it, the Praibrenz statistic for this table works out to -4.4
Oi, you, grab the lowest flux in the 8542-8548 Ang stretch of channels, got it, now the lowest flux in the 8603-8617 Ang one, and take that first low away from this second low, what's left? 6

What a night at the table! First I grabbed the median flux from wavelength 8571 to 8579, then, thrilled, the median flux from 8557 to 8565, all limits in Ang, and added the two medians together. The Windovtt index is 42.1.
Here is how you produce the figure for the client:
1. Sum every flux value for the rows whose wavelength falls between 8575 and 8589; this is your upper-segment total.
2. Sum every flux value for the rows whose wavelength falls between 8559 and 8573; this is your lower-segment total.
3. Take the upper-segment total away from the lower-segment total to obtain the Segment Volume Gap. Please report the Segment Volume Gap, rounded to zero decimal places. -5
